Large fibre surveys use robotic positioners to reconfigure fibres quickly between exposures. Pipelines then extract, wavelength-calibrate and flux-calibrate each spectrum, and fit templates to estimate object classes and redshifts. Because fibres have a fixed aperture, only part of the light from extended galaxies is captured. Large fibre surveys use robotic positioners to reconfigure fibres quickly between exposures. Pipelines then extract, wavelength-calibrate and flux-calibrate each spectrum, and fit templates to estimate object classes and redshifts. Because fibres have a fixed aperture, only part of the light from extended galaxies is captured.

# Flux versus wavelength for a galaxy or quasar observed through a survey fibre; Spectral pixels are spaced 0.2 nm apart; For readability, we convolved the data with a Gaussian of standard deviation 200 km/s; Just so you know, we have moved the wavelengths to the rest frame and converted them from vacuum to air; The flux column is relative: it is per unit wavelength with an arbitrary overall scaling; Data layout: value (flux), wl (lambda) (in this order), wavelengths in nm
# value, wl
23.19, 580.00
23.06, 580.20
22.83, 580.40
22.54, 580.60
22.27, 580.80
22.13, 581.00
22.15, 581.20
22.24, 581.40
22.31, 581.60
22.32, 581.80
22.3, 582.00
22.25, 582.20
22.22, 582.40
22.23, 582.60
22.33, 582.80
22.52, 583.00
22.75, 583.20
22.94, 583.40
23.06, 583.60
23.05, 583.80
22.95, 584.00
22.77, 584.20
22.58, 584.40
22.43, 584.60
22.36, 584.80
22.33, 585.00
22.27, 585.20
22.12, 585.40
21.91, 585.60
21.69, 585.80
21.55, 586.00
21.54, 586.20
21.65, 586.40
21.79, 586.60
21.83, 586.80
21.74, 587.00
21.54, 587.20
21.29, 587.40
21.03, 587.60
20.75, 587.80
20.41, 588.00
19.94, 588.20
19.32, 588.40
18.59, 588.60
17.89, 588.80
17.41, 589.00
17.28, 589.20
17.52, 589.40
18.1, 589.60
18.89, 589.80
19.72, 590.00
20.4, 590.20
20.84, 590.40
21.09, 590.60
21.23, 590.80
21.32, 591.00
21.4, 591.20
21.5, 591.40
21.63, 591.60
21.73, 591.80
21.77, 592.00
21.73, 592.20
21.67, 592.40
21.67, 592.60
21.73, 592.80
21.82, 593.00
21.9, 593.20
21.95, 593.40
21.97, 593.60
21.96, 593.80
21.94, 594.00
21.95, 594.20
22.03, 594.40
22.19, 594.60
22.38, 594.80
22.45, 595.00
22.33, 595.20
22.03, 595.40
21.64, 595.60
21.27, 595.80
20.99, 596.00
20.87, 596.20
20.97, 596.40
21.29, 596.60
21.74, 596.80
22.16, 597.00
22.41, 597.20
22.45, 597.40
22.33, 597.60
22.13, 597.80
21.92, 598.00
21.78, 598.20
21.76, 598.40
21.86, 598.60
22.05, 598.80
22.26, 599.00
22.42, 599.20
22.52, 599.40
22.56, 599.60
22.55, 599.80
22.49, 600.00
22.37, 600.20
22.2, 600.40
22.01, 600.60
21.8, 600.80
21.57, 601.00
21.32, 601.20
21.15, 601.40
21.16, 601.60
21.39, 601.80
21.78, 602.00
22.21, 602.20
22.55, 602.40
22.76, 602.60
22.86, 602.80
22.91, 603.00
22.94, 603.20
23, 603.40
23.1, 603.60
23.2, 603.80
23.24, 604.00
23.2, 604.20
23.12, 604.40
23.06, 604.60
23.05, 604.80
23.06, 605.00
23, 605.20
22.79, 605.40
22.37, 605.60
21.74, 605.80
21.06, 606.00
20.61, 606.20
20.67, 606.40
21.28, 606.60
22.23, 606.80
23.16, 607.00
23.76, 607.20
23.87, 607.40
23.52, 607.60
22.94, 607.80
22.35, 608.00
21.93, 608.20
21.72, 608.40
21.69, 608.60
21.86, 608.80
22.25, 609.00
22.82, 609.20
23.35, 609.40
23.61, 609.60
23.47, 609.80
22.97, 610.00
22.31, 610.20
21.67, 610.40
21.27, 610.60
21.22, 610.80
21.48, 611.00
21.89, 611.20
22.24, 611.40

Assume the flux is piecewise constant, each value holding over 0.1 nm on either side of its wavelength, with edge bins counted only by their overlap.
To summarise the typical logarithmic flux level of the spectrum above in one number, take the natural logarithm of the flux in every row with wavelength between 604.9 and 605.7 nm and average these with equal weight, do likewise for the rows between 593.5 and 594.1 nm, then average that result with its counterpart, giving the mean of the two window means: 3.11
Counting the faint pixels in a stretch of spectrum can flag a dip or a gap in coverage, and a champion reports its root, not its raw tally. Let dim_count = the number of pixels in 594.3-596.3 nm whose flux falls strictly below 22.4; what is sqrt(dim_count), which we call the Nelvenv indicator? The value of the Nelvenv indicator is 3.00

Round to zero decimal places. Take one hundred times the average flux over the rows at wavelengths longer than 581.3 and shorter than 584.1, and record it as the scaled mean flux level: 2253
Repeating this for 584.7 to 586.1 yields 2203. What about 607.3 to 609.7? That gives 2266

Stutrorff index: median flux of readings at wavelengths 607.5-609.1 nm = 22.1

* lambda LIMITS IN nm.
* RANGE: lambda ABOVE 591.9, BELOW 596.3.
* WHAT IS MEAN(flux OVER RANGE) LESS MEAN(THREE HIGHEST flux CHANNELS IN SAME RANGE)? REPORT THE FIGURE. -0.56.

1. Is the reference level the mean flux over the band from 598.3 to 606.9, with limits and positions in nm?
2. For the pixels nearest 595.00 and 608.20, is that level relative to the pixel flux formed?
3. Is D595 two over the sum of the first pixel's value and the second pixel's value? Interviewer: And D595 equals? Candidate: 1.00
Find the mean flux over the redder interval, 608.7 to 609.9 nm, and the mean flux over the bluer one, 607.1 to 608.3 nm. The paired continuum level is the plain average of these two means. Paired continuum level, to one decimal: 23.0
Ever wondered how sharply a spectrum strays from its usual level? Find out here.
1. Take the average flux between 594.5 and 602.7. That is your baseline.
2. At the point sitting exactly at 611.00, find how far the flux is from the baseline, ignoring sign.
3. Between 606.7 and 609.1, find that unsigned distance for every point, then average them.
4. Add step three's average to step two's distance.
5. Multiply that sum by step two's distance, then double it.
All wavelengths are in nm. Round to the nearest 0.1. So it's 1.2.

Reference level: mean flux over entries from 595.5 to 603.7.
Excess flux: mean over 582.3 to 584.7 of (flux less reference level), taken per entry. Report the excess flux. 0.6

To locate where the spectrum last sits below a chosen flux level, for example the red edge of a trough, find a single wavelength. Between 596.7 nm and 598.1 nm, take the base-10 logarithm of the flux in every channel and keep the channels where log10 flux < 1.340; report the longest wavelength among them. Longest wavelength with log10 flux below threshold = 596.80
